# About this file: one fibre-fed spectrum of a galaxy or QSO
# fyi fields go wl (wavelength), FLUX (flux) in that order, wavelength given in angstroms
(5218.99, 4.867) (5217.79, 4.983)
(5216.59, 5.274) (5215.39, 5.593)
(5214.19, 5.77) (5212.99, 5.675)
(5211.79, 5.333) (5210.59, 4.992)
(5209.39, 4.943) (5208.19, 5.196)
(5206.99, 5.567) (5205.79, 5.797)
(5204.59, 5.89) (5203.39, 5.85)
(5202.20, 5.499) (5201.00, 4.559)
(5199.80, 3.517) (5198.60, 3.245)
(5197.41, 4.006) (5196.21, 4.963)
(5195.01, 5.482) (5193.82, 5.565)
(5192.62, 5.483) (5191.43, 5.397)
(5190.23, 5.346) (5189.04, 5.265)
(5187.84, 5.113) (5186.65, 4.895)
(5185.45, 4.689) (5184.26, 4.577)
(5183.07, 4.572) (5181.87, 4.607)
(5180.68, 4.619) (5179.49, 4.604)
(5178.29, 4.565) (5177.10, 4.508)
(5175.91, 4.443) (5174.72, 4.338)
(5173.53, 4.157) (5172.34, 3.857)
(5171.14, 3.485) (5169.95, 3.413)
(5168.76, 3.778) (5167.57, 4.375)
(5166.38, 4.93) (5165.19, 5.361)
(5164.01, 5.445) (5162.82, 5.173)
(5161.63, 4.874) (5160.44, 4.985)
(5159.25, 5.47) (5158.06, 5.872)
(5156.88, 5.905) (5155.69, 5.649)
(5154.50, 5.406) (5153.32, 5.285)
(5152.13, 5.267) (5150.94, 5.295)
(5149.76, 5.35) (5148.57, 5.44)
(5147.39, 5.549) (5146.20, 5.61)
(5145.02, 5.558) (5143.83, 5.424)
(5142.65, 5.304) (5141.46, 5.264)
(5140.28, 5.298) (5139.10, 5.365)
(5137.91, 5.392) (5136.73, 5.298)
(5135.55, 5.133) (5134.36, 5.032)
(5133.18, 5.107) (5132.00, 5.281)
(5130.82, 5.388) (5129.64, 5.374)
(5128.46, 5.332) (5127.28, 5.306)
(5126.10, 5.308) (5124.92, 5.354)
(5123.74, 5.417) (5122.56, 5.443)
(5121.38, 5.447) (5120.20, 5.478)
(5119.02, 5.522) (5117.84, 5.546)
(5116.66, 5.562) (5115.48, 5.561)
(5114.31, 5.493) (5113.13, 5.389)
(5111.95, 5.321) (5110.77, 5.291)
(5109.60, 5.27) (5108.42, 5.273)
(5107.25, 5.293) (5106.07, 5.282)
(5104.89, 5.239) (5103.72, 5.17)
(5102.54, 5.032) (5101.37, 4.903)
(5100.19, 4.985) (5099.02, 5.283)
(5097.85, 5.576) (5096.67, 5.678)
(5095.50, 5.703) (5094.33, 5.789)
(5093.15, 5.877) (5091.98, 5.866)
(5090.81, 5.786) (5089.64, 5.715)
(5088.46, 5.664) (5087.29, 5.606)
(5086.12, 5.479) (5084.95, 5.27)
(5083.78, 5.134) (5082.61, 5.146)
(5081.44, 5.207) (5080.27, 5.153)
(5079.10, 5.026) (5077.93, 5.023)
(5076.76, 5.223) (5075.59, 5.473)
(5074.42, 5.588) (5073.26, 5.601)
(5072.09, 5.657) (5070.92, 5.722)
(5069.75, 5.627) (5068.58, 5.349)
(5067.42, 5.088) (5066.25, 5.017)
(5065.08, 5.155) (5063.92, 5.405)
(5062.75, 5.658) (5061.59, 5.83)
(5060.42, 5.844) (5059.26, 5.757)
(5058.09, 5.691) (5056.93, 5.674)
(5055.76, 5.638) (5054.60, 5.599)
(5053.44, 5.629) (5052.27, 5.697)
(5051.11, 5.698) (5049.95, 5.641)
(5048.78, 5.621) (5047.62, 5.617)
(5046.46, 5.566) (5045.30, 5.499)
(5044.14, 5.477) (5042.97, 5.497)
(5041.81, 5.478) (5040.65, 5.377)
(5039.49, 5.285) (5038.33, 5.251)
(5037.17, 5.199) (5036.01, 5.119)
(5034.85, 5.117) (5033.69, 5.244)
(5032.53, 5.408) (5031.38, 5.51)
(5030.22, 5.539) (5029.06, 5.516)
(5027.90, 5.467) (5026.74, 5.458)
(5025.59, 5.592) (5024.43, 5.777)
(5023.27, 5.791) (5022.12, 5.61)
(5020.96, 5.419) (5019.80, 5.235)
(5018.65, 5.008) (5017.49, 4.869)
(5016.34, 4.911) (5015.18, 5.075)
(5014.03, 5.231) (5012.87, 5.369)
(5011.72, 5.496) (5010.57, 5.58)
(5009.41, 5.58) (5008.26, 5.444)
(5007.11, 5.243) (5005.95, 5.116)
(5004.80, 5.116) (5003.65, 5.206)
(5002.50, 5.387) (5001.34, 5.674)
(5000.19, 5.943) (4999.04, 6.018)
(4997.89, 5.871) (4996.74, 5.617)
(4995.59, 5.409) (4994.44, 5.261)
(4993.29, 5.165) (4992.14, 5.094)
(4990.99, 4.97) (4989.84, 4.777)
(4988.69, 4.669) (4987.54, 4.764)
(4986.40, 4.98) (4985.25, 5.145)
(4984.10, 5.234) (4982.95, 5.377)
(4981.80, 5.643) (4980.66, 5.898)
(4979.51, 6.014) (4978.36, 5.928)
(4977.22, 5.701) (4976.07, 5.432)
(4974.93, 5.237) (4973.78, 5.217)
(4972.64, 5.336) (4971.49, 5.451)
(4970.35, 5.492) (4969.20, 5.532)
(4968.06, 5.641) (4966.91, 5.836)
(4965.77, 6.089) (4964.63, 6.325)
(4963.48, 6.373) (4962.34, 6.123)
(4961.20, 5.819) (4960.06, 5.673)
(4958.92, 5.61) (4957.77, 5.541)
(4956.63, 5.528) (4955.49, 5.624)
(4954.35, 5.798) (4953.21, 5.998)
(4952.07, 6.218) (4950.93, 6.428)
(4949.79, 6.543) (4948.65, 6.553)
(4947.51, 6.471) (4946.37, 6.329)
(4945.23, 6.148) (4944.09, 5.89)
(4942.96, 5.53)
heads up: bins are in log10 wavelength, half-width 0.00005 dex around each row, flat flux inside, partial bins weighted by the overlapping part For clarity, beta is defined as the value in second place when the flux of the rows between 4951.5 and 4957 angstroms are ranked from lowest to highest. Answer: 5.624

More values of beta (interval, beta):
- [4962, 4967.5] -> 6.089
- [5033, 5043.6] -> 5.119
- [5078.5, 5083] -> 5.146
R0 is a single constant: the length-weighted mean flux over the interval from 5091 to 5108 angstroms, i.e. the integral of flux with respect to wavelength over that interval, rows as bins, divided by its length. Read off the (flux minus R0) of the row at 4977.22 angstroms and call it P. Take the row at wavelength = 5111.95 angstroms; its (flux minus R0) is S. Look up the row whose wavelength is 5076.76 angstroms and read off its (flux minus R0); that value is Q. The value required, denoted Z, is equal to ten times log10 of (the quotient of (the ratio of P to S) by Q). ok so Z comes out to 12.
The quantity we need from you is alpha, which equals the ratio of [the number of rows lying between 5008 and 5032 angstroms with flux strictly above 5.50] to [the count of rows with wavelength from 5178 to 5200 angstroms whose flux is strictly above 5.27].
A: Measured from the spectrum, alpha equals 1.80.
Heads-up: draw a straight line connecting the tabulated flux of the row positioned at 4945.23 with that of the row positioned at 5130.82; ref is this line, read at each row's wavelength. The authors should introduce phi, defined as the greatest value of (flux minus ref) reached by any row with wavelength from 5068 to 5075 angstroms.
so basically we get 0.09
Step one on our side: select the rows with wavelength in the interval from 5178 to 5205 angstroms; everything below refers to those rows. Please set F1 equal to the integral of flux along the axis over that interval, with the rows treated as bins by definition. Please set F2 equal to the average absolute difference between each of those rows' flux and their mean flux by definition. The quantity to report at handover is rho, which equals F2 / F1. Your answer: 0.0041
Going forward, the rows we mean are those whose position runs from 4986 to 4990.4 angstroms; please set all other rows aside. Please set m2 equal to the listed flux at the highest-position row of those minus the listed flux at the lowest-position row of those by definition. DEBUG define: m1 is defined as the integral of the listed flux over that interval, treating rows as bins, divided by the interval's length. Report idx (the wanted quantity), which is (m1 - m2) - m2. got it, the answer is 5.2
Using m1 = 4.8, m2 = -0.2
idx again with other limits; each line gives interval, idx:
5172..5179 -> 2.9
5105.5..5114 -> 5.1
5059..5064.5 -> 6.4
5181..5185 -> 4.7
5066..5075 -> 4.3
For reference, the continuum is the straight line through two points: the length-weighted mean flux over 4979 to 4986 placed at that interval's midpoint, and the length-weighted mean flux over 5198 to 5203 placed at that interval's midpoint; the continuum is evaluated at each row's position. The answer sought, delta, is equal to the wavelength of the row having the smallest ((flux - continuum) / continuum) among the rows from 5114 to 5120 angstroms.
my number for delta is 5114.31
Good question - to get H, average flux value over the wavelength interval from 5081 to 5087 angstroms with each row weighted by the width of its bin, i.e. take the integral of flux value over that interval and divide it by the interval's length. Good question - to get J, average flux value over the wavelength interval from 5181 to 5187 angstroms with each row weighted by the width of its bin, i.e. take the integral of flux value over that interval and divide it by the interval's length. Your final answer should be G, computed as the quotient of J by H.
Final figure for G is 0.88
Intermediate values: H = 5.27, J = 4.7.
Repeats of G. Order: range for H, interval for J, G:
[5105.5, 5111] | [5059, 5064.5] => 1.08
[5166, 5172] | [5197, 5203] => 1.07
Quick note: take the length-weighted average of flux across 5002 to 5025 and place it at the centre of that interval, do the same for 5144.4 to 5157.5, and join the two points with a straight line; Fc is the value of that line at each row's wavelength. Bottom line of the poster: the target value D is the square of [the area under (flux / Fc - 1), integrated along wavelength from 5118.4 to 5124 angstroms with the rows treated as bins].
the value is 0.000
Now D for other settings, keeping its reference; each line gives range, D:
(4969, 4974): 0.016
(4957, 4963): 0.318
